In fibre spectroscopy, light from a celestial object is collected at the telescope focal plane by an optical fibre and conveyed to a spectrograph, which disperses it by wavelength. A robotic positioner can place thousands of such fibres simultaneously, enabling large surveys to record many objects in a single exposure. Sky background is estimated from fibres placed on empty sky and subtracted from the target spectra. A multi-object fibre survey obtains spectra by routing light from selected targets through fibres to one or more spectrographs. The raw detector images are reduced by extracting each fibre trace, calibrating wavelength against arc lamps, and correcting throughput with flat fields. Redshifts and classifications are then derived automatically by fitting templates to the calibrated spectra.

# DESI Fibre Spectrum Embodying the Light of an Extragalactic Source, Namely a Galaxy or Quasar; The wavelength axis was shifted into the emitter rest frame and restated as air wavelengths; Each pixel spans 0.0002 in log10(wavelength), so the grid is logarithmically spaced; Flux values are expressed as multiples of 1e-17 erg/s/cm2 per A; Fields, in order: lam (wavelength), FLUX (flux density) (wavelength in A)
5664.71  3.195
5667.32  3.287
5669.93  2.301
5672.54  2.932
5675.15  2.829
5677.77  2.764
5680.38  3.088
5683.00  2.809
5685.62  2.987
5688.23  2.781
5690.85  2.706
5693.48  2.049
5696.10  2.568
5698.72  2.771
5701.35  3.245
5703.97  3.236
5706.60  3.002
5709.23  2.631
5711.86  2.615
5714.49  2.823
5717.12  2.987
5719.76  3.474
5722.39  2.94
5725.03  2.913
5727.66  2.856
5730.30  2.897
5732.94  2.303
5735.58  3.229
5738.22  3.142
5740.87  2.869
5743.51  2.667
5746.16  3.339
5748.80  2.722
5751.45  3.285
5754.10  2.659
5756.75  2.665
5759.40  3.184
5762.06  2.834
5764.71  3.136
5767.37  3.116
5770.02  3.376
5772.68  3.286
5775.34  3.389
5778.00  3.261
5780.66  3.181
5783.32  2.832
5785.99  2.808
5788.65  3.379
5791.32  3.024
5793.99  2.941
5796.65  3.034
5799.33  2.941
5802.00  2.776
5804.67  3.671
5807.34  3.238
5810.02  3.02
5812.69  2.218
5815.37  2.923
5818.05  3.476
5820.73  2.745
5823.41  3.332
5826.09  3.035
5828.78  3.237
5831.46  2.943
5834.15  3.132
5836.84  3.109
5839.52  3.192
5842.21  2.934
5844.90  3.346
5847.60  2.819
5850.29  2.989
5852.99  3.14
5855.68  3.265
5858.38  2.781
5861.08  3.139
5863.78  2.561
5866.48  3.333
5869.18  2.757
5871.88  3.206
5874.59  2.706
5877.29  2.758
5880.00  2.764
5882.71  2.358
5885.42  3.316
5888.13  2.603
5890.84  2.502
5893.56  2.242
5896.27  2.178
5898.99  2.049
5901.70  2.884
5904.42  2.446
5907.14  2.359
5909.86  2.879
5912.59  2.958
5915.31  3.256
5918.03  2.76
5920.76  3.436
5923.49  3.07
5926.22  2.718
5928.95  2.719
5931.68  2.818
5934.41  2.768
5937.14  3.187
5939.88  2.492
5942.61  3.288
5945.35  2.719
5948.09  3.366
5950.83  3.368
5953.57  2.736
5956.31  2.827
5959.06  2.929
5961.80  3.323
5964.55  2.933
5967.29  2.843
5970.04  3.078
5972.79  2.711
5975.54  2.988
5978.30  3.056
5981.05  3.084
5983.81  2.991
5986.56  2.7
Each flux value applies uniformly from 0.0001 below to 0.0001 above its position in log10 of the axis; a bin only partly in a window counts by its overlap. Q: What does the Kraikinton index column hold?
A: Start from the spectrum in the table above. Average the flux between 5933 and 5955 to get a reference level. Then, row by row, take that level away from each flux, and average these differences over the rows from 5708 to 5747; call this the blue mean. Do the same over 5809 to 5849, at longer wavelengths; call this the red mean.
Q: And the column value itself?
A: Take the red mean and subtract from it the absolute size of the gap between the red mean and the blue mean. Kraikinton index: -0.08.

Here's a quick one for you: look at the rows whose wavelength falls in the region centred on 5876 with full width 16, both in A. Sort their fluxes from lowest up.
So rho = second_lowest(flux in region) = 2.706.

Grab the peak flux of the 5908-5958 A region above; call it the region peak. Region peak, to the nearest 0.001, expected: 3.436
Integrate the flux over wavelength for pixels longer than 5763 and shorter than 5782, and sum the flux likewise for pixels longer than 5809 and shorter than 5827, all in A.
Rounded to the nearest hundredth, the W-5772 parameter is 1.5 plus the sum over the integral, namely 1.84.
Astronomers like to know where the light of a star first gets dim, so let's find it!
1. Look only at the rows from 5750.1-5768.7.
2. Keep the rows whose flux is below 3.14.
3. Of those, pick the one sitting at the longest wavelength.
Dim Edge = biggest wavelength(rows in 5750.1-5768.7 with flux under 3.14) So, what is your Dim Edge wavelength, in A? 5767.37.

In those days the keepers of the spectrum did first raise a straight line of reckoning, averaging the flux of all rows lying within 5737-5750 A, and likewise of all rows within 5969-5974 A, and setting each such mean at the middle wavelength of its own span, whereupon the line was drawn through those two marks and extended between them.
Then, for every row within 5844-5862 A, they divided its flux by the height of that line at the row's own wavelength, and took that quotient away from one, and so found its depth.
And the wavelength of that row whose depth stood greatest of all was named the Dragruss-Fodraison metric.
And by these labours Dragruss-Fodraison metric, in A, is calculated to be 5858.38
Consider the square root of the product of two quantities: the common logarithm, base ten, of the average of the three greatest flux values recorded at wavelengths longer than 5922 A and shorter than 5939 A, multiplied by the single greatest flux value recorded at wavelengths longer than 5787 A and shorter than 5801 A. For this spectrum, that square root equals 1.27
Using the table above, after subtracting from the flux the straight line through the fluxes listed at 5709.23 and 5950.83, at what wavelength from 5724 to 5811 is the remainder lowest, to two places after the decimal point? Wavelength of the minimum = 5732.94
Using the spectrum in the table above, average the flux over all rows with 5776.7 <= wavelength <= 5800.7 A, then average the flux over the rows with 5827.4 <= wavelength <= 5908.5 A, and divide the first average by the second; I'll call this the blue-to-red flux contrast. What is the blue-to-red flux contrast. 1.07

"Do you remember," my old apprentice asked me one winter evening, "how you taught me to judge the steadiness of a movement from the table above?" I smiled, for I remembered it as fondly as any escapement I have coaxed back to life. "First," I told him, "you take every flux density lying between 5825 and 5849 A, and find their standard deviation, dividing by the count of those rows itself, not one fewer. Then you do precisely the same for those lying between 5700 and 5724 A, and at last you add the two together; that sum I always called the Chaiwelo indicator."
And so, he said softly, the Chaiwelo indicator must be 0.43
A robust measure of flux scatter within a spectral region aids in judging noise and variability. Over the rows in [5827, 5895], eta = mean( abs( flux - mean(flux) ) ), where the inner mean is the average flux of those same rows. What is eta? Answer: 0.27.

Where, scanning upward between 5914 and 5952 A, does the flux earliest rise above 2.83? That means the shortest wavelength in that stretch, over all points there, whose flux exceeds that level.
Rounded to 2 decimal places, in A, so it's 5915.31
